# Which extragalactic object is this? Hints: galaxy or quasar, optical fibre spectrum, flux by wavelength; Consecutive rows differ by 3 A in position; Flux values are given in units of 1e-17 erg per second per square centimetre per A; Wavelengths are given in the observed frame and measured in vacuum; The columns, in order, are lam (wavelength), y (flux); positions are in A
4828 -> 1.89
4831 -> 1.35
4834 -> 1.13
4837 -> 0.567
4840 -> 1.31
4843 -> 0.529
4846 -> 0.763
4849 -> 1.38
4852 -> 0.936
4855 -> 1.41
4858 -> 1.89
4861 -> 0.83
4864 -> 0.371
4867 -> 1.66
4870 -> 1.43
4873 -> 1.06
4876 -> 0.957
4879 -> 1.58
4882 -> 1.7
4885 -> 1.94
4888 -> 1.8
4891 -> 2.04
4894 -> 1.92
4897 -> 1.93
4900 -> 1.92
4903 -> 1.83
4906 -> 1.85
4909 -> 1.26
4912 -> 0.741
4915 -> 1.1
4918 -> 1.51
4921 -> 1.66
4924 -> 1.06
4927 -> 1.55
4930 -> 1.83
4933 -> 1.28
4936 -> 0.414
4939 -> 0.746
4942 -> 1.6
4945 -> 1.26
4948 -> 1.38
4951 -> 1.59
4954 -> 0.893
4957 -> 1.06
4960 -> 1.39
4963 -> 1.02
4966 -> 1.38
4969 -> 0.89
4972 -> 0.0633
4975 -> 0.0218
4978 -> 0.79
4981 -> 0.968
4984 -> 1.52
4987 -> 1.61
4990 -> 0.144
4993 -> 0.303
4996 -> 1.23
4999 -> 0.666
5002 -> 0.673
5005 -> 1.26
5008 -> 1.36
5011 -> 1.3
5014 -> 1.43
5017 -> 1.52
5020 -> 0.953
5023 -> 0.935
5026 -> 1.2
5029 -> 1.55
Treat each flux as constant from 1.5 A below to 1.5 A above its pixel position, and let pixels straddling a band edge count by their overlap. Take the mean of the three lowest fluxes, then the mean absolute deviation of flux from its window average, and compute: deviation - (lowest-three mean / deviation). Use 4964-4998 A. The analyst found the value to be 0.3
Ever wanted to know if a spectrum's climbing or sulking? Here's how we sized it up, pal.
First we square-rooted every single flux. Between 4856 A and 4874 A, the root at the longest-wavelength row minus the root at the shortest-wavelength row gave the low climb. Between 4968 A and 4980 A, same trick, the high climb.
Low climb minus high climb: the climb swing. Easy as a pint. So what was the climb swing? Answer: -0.29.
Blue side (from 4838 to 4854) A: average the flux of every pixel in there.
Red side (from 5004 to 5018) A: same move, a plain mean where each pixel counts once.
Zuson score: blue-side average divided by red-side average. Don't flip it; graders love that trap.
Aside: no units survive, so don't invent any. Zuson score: 0.72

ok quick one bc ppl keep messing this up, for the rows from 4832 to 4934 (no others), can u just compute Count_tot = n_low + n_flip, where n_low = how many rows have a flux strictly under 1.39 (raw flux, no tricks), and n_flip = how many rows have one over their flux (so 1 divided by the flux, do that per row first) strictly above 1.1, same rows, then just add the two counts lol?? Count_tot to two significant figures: 22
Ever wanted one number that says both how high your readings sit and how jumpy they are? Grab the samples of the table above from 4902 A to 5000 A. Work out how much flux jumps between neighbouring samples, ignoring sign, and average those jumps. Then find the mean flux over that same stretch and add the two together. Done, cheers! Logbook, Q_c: 1.6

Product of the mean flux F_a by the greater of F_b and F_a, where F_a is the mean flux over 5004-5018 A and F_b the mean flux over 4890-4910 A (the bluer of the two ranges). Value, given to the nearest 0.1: 2.5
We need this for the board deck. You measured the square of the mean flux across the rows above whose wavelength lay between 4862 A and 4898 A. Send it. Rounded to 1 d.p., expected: 2.3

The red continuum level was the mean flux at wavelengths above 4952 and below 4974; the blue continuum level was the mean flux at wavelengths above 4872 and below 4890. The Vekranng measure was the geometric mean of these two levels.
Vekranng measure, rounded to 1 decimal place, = 1.2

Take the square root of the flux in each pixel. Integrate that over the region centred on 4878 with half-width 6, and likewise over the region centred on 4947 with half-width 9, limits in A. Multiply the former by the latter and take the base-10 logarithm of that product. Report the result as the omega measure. 2.44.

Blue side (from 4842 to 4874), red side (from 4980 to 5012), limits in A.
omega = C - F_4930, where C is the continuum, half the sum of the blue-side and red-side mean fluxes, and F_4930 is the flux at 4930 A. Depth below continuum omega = -0.8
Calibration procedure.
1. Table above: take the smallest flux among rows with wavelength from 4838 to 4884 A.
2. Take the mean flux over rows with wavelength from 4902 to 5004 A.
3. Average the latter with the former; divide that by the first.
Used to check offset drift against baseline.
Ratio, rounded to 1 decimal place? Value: 2.0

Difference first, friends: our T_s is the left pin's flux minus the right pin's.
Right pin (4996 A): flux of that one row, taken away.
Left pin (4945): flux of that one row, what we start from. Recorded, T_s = 0.0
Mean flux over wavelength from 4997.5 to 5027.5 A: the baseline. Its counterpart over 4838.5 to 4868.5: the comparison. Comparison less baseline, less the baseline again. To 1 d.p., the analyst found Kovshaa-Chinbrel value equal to -1.2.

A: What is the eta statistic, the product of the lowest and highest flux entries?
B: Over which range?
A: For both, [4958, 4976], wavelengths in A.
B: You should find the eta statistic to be 0.0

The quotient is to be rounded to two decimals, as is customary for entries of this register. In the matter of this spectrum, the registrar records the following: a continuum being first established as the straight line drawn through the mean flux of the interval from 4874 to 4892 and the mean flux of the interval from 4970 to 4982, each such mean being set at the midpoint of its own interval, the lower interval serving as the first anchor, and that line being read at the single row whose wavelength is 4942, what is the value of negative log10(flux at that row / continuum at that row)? -0.25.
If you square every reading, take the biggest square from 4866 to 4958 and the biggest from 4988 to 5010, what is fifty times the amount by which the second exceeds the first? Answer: -116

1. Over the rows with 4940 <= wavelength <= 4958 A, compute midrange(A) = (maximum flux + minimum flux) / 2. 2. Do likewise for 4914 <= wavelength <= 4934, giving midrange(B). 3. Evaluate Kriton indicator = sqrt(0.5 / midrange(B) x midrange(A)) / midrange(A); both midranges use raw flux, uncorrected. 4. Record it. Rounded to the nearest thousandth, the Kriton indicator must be 0.527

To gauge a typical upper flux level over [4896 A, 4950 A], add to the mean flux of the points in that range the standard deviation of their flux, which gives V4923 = 1.8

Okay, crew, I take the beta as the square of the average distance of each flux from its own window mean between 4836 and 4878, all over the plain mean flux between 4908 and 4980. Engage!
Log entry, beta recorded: 0.126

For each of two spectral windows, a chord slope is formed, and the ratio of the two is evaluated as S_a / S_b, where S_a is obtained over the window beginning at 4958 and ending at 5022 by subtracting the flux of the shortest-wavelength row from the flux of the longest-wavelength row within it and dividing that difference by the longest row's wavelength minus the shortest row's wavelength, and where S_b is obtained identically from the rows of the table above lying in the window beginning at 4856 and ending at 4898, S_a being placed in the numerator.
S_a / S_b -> -7.1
